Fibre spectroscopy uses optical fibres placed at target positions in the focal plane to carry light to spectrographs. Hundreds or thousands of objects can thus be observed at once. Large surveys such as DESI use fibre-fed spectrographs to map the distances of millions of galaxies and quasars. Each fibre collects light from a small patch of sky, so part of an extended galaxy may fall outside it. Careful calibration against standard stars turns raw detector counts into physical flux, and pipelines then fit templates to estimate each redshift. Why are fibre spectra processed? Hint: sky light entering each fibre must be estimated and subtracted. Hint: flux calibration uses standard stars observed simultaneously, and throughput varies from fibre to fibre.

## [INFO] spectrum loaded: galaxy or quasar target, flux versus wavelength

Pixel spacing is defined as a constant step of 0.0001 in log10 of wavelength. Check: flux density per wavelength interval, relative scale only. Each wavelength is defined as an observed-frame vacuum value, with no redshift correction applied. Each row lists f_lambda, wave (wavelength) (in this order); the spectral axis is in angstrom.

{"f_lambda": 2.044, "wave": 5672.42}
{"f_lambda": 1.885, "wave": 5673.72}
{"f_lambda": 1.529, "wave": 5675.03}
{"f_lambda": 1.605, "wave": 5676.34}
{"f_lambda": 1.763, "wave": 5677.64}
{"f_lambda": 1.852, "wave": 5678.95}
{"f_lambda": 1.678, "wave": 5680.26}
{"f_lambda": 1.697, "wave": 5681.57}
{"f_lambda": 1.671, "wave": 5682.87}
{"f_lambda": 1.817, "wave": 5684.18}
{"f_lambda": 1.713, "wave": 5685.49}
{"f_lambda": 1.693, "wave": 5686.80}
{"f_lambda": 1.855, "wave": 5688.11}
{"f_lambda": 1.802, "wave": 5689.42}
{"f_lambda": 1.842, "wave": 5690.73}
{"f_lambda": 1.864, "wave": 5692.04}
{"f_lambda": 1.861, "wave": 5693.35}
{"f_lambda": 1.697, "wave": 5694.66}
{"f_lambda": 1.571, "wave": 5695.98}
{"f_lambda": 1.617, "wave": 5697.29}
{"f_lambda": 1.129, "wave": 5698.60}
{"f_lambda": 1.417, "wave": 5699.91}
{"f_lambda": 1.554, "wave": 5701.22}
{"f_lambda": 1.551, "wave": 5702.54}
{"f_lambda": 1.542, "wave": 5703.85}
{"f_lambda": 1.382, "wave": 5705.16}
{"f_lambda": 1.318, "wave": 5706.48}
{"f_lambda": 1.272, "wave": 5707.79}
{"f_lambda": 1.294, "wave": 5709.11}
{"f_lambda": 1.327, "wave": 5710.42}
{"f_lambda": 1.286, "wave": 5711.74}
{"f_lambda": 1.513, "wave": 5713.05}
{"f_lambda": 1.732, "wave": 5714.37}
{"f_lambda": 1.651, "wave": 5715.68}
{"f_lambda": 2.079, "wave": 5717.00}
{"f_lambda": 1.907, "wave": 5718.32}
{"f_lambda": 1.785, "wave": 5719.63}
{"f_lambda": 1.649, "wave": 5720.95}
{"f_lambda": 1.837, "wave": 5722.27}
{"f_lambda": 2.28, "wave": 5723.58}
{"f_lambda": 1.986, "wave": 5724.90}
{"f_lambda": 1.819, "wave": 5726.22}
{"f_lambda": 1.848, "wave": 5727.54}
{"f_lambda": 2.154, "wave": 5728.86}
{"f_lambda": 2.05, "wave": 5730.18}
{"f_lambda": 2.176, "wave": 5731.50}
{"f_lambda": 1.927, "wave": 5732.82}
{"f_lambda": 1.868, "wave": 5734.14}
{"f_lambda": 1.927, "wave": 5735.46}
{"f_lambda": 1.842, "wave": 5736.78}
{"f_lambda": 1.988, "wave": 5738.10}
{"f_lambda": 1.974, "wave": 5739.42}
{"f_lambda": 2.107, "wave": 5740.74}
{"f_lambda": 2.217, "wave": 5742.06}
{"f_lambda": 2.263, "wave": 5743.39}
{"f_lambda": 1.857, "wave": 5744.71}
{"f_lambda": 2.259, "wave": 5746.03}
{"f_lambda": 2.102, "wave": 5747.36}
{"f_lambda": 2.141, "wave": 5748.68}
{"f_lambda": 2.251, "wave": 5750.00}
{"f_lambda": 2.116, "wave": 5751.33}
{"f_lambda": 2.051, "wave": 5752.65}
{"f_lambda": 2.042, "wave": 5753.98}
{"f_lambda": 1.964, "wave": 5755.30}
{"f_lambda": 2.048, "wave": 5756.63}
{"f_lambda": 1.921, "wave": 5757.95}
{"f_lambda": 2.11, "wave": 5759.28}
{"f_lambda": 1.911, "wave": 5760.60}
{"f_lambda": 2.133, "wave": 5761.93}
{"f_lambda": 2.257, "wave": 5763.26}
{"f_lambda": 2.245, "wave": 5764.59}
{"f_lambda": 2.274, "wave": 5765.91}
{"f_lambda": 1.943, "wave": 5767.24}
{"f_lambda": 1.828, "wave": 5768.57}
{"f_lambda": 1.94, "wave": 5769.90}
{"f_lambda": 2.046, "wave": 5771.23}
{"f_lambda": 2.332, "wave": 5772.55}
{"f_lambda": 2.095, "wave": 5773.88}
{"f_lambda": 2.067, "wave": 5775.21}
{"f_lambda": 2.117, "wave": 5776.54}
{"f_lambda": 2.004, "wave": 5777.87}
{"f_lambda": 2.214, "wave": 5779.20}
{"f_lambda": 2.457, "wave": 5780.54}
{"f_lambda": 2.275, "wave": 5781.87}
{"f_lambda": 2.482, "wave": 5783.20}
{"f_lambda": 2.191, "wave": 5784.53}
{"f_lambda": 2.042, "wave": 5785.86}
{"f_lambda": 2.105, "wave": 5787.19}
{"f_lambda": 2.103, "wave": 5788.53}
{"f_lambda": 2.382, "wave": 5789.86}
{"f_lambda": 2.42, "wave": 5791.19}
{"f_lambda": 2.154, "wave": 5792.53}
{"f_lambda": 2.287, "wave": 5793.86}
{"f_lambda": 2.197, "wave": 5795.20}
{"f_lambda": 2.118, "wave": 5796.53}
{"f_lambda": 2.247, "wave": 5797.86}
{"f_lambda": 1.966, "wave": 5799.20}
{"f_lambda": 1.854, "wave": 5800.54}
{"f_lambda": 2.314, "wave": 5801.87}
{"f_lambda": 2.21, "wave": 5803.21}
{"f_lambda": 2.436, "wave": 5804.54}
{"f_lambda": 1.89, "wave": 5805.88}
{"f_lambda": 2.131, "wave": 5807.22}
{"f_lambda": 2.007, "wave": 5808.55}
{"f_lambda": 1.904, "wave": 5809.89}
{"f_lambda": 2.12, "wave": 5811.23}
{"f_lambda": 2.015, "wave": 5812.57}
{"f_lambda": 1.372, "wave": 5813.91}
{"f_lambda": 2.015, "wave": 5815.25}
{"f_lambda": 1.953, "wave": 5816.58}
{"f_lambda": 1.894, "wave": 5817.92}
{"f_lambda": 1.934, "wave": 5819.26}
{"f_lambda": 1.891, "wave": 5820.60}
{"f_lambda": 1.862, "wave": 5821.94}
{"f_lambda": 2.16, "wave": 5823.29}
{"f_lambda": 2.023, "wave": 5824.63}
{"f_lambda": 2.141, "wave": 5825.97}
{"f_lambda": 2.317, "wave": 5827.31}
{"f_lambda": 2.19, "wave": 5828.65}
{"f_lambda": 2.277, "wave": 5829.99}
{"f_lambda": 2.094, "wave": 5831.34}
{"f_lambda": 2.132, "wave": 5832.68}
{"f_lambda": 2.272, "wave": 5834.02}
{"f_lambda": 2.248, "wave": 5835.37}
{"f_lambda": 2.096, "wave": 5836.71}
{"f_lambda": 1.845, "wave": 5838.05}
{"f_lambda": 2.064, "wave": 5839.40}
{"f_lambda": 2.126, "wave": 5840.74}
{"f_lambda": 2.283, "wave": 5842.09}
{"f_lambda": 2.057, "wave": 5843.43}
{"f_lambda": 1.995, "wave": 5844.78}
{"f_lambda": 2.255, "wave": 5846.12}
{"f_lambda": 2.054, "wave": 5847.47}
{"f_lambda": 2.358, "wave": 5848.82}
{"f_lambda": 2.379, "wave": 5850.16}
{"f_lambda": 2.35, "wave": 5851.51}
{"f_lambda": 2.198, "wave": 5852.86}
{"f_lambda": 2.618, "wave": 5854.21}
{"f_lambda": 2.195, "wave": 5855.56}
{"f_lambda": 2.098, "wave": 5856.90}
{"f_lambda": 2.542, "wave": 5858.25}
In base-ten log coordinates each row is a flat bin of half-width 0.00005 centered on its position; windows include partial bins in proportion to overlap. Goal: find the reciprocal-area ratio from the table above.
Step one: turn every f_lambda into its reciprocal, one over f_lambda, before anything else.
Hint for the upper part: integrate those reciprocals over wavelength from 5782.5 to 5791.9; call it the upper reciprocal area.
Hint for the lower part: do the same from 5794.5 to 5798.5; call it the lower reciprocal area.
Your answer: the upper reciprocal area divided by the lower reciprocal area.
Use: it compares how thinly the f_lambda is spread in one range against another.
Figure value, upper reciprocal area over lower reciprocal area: 2.3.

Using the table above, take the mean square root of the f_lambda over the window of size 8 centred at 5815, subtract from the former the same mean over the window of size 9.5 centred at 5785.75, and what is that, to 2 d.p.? -0.12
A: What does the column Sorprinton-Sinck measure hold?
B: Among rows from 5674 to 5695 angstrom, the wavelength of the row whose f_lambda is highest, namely 5692.04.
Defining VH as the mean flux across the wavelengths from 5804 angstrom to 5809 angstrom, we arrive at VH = 2.1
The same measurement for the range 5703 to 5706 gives 1.5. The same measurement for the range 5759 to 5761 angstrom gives 2.0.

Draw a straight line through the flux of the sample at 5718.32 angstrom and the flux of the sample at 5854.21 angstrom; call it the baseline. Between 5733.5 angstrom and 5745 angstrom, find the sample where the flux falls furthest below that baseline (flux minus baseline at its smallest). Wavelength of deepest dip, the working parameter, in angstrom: 5744.71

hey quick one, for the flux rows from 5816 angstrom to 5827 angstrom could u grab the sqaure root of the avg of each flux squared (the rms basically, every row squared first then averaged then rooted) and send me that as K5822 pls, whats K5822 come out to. 1.99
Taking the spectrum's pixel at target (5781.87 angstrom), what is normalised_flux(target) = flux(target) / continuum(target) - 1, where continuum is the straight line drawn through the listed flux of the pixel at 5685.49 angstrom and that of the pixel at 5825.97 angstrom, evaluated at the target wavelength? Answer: 0.13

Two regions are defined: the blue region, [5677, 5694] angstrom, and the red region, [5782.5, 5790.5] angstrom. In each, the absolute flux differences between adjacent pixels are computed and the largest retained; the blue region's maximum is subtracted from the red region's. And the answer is 0.12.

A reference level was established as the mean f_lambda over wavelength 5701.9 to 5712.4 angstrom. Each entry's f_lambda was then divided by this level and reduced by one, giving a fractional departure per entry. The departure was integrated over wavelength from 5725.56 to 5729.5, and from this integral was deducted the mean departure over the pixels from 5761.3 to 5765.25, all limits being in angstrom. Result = 1.0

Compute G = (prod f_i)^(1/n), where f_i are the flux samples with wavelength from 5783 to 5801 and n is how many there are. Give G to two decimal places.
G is 2.18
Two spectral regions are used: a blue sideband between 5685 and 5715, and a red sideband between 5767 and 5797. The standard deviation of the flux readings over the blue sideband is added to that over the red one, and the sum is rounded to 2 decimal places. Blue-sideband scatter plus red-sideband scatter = 0.39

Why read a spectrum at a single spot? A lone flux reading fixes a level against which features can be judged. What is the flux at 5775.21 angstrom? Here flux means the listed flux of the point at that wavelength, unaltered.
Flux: 2.067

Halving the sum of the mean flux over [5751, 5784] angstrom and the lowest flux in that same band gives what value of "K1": 1.97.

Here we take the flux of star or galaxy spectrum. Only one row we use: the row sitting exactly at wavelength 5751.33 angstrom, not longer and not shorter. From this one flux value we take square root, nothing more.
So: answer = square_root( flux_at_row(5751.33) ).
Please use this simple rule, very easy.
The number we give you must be 1.45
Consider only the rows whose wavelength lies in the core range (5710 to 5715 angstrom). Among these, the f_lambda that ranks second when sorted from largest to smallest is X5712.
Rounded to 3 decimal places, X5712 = 1.513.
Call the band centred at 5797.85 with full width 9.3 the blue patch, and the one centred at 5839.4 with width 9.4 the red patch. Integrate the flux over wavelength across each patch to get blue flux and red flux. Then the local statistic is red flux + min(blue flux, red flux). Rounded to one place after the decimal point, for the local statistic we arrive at 39.6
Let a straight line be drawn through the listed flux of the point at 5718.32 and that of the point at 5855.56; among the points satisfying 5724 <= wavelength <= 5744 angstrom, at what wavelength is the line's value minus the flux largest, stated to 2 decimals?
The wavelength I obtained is 5726.22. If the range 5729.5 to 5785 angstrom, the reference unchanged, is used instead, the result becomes 5768.57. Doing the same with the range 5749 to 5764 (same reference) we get 5760.60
